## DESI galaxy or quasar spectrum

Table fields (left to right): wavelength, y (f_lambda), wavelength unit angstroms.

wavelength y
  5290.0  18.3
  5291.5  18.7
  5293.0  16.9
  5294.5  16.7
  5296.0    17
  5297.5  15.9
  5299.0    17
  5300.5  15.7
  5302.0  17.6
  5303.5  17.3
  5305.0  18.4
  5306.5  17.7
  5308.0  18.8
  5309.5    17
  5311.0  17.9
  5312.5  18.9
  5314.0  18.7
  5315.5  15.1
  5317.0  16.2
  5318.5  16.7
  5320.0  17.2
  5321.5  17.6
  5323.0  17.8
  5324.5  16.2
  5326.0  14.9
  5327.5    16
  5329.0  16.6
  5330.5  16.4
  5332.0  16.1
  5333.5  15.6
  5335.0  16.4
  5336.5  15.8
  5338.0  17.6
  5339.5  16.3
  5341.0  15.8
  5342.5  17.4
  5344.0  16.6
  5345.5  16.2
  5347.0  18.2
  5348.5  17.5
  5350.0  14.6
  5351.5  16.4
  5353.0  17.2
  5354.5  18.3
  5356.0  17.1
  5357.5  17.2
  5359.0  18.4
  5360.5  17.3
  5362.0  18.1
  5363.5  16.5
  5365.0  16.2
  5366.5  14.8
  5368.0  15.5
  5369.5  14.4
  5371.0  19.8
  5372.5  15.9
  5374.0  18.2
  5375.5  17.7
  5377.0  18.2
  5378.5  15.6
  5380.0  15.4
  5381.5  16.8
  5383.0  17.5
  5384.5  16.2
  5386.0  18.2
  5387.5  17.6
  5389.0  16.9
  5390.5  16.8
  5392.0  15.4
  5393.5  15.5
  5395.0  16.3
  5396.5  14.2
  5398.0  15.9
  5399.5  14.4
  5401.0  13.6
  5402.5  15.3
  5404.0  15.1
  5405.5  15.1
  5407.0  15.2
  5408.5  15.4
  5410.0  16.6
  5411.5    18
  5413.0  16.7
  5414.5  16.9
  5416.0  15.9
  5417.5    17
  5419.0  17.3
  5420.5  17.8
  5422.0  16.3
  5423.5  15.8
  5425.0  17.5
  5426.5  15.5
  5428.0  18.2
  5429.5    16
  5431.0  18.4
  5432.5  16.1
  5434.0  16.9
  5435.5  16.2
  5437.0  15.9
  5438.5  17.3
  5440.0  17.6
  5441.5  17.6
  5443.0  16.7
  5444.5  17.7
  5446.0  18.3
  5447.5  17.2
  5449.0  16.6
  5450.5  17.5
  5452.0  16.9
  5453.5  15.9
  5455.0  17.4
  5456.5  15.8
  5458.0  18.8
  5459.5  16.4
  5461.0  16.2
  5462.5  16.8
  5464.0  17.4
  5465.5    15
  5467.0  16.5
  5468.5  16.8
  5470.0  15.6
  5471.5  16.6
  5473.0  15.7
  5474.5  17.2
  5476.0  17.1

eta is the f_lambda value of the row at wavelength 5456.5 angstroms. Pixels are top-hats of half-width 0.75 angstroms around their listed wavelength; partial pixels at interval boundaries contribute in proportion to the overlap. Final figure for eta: 15.8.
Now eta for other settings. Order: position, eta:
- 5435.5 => 16.2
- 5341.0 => 15.8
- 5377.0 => 18.2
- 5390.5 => 16.8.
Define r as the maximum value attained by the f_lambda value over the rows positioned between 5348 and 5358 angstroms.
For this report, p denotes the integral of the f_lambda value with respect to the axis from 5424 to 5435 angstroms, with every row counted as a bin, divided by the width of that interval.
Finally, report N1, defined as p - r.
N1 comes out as -1.40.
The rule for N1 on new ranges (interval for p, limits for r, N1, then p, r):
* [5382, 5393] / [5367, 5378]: -2.89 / 16.9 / 19.8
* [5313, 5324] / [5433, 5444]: -0.53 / 17.1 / 17.6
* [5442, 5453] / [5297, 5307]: -1.15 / 17.2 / 18.4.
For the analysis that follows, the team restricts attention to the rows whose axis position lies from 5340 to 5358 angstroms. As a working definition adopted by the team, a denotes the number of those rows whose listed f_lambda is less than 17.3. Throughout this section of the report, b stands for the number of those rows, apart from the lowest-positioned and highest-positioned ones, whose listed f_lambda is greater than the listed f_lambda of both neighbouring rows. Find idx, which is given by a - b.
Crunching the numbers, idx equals 5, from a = 8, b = 3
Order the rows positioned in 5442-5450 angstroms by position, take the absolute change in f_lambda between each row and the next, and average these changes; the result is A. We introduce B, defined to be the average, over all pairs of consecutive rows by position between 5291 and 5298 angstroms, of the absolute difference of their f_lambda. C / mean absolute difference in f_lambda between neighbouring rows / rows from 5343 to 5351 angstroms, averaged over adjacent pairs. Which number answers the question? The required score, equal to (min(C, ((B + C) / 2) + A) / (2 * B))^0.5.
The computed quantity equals 0.9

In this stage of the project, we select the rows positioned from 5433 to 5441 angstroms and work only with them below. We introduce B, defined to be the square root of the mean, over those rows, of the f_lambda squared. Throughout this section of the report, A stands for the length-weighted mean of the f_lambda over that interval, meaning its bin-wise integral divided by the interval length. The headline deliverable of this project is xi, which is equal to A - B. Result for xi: -0.01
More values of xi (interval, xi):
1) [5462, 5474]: -0.01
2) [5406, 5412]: -0.16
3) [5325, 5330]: 0.03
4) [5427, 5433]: -0.06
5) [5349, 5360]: -0.02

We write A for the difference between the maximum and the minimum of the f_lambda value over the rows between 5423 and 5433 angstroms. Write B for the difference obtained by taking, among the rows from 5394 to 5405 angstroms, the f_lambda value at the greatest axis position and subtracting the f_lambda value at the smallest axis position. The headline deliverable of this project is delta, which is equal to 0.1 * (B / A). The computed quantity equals -0.04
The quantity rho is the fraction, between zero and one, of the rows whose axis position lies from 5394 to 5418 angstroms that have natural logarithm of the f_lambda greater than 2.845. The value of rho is 0.06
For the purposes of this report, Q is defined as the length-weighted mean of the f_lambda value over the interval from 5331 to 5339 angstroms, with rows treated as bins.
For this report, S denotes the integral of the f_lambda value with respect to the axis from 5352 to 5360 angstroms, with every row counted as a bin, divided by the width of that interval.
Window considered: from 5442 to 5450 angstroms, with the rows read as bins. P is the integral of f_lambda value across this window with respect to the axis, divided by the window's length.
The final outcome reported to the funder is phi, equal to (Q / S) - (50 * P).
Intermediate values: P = 17.3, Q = 16.30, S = 17.6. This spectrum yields -865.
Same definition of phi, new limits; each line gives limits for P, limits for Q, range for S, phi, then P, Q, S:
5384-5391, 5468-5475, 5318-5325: -858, 17.2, 16.34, 17.1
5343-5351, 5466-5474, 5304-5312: -831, 16.6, 16.23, 18.0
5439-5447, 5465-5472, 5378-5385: -877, 17.6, 16.12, 16.3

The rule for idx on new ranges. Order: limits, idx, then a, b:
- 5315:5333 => 8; 10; 2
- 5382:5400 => 6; 9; 3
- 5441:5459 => 3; 6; 3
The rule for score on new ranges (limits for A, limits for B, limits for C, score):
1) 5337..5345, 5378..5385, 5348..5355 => 1.0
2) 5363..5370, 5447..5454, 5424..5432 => 1.2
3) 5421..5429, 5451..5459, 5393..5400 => 0.7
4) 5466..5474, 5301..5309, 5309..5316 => 0.9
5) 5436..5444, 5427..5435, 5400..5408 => 0.4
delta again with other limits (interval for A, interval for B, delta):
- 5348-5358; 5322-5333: -0.05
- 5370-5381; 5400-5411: 0.07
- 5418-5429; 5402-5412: 0.10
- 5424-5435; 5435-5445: 0.05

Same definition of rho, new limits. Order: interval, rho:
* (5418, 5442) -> 0.50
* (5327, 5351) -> 0.25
